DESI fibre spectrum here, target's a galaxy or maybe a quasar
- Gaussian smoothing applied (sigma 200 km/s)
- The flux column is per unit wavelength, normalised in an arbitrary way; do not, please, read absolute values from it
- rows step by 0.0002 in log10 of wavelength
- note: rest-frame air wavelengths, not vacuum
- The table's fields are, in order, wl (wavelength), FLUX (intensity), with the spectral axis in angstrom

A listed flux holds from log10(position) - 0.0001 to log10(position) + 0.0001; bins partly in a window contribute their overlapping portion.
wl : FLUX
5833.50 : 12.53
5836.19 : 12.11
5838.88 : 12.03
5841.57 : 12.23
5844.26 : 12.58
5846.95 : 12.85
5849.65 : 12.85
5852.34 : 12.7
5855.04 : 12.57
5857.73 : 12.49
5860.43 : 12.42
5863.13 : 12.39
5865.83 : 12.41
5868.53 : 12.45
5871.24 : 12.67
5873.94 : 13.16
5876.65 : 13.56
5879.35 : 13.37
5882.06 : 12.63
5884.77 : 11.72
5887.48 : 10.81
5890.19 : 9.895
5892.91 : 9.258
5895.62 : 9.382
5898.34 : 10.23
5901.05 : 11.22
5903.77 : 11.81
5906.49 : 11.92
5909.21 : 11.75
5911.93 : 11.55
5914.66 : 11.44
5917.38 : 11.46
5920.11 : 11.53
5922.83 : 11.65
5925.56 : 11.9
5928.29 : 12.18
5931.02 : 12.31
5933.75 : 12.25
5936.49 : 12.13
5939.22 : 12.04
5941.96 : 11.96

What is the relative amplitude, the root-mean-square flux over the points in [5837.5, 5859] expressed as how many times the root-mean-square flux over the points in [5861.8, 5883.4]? 0.98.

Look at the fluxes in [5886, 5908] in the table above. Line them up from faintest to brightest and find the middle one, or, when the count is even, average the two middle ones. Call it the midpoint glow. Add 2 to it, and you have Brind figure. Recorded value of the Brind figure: 12.52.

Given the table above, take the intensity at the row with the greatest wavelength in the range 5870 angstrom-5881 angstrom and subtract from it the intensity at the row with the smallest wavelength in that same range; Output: 0.7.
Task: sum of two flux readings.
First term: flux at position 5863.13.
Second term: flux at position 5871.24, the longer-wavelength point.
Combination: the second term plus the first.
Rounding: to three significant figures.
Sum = 25.1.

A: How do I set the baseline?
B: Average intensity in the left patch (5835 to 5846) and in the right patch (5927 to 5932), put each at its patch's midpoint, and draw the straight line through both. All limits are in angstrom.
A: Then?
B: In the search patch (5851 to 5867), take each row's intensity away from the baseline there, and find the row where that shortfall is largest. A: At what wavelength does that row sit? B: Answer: 5863.13 angstrom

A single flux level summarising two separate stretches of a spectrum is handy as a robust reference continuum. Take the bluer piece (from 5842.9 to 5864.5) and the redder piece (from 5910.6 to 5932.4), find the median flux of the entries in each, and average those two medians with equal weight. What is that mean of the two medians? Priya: 12.1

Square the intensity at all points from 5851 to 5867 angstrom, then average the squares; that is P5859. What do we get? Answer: 156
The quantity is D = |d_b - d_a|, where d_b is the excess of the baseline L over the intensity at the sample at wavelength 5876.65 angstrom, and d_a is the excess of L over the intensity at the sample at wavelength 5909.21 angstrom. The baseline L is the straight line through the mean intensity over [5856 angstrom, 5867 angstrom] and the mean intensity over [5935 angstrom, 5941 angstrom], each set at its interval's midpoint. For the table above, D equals 1.7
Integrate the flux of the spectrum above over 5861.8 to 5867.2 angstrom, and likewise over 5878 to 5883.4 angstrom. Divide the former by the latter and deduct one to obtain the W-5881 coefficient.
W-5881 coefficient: -0.05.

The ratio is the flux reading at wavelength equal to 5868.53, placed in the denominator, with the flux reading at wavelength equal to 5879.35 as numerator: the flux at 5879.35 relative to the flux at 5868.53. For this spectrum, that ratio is 1.07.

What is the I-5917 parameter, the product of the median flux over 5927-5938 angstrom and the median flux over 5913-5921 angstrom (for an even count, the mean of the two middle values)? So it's 140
